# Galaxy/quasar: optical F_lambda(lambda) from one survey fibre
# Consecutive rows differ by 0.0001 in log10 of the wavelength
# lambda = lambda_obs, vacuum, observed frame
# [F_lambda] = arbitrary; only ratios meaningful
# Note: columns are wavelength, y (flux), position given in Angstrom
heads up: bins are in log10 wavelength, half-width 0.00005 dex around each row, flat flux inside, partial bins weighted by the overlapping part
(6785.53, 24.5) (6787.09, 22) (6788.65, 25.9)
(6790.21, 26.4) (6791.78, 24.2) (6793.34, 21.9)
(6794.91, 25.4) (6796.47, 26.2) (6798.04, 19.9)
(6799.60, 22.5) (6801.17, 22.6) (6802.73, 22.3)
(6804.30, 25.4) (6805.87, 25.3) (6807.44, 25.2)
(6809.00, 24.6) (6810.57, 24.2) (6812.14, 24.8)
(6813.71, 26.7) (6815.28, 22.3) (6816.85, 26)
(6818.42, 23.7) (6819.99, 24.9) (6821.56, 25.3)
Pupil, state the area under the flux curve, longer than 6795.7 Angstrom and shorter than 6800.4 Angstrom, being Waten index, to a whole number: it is 107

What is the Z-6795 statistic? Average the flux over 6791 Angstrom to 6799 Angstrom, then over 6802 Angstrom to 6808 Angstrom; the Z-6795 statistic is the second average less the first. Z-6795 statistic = 1.0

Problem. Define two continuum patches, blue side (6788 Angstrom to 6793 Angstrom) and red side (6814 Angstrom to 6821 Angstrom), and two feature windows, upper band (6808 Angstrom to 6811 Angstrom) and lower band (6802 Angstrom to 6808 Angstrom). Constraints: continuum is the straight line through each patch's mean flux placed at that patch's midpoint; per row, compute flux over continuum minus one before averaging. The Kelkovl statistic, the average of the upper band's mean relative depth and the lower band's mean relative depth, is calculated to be -0.01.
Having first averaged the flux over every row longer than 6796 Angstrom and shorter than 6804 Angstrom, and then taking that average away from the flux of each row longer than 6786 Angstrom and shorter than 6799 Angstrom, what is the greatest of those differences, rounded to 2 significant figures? 3.7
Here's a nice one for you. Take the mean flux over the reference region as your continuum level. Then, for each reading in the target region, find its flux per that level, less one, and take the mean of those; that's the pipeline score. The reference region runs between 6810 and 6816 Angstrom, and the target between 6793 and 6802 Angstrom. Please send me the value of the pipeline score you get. -0.06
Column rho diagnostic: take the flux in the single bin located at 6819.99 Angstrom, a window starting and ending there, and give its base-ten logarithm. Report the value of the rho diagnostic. 1.40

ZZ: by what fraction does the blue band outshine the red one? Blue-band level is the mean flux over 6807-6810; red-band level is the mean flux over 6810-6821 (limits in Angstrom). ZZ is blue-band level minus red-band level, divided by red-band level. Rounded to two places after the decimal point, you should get 0.01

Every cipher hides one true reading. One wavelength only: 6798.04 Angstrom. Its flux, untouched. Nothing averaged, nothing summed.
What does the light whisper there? 19.9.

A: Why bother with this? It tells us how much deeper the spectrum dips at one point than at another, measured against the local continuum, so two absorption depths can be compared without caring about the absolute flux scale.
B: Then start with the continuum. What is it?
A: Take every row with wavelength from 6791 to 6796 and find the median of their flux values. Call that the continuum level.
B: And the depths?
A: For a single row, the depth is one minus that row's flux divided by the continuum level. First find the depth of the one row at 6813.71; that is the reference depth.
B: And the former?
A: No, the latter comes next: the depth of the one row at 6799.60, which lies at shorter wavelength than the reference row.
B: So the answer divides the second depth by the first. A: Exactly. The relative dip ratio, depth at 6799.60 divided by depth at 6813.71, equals -1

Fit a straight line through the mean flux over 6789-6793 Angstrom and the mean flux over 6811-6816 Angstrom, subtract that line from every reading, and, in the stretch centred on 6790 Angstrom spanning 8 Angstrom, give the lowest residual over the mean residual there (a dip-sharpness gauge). 3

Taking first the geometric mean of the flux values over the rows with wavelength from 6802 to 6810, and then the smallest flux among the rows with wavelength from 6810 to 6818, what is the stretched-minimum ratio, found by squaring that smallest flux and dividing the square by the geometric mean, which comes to 20.3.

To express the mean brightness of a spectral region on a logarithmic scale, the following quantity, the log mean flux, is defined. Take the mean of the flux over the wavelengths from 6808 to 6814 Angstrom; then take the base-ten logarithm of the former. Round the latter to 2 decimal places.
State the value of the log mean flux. 1.40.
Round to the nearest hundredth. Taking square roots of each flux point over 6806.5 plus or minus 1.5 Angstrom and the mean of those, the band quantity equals 5.02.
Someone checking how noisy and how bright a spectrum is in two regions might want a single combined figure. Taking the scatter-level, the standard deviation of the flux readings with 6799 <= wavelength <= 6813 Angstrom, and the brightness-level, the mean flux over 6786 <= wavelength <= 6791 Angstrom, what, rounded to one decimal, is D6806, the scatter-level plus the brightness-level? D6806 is 26.0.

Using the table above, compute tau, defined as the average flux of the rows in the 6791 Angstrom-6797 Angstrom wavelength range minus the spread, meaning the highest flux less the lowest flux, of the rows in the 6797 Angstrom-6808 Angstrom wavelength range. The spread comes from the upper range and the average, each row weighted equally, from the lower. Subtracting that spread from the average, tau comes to 18.9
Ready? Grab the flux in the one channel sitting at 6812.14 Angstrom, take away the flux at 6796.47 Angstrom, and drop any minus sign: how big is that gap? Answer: 1.4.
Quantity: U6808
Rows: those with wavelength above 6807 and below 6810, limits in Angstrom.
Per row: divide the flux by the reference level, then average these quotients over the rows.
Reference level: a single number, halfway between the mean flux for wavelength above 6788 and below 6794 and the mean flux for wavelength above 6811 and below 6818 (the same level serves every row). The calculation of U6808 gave 1.01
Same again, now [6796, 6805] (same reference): 0.93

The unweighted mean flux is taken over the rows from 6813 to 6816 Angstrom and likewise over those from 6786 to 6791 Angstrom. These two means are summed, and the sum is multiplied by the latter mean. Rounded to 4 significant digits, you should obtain 1220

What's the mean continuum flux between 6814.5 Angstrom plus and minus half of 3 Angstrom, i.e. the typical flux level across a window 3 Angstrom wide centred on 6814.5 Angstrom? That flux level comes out 24.5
